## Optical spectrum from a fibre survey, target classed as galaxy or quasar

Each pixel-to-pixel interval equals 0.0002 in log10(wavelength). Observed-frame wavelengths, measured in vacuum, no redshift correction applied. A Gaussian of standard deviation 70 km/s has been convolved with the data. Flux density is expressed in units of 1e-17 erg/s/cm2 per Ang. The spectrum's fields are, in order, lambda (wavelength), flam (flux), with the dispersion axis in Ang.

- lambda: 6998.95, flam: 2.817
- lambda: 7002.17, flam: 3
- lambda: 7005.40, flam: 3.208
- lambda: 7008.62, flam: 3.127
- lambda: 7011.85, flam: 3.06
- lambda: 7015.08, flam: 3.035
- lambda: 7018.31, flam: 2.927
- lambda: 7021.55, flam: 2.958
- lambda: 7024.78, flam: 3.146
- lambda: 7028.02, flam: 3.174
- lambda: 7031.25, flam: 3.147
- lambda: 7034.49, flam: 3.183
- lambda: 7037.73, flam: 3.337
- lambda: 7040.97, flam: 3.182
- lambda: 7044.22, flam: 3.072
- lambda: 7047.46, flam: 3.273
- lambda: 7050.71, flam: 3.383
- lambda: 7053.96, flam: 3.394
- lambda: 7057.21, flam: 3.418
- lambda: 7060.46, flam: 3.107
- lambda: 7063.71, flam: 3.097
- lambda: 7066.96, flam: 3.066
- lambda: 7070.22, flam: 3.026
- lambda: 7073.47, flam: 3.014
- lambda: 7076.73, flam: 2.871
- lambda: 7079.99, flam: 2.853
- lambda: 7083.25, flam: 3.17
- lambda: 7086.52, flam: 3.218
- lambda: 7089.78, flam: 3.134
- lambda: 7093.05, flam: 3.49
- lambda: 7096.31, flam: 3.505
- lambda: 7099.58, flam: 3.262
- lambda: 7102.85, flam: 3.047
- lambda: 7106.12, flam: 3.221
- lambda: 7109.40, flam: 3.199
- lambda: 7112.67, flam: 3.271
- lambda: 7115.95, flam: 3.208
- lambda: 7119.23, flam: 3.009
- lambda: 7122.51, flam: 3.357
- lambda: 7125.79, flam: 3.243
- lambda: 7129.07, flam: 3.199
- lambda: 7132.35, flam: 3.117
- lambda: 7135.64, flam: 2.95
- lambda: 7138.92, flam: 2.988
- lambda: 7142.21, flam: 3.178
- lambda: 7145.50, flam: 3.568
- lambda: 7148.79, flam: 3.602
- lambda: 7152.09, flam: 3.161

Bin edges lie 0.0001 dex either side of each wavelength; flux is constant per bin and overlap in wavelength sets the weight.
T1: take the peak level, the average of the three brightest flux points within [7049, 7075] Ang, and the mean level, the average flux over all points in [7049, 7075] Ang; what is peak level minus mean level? 0.21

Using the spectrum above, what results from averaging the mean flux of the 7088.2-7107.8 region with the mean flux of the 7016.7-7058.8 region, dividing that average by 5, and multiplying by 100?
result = 64.8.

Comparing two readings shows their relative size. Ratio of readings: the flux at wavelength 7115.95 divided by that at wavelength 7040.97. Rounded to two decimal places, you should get 1.01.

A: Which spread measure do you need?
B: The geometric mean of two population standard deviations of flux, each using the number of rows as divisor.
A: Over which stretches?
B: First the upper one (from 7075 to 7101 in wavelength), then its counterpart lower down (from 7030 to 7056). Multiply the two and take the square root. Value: 0.159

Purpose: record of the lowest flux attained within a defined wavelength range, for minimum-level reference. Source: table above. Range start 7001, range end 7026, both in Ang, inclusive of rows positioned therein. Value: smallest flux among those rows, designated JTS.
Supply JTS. 2.927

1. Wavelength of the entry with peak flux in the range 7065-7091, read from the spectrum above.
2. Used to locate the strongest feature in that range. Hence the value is 7086.52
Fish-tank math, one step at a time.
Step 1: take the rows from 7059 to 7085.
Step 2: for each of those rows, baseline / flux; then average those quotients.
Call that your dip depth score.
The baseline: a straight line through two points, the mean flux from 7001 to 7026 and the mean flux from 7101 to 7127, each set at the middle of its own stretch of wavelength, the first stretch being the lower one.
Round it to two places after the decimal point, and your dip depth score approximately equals 1.04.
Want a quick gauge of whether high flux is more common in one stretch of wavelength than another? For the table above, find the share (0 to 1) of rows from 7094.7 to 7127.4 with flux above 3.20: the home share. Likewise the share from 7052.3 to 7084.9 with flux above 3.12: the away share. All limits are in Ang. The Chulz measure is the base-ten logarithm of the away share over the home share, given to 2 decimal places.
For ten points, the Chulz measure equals -0.37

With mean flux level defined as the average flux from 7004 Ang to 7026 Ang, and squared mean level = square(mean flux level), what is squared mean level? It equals 9.4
